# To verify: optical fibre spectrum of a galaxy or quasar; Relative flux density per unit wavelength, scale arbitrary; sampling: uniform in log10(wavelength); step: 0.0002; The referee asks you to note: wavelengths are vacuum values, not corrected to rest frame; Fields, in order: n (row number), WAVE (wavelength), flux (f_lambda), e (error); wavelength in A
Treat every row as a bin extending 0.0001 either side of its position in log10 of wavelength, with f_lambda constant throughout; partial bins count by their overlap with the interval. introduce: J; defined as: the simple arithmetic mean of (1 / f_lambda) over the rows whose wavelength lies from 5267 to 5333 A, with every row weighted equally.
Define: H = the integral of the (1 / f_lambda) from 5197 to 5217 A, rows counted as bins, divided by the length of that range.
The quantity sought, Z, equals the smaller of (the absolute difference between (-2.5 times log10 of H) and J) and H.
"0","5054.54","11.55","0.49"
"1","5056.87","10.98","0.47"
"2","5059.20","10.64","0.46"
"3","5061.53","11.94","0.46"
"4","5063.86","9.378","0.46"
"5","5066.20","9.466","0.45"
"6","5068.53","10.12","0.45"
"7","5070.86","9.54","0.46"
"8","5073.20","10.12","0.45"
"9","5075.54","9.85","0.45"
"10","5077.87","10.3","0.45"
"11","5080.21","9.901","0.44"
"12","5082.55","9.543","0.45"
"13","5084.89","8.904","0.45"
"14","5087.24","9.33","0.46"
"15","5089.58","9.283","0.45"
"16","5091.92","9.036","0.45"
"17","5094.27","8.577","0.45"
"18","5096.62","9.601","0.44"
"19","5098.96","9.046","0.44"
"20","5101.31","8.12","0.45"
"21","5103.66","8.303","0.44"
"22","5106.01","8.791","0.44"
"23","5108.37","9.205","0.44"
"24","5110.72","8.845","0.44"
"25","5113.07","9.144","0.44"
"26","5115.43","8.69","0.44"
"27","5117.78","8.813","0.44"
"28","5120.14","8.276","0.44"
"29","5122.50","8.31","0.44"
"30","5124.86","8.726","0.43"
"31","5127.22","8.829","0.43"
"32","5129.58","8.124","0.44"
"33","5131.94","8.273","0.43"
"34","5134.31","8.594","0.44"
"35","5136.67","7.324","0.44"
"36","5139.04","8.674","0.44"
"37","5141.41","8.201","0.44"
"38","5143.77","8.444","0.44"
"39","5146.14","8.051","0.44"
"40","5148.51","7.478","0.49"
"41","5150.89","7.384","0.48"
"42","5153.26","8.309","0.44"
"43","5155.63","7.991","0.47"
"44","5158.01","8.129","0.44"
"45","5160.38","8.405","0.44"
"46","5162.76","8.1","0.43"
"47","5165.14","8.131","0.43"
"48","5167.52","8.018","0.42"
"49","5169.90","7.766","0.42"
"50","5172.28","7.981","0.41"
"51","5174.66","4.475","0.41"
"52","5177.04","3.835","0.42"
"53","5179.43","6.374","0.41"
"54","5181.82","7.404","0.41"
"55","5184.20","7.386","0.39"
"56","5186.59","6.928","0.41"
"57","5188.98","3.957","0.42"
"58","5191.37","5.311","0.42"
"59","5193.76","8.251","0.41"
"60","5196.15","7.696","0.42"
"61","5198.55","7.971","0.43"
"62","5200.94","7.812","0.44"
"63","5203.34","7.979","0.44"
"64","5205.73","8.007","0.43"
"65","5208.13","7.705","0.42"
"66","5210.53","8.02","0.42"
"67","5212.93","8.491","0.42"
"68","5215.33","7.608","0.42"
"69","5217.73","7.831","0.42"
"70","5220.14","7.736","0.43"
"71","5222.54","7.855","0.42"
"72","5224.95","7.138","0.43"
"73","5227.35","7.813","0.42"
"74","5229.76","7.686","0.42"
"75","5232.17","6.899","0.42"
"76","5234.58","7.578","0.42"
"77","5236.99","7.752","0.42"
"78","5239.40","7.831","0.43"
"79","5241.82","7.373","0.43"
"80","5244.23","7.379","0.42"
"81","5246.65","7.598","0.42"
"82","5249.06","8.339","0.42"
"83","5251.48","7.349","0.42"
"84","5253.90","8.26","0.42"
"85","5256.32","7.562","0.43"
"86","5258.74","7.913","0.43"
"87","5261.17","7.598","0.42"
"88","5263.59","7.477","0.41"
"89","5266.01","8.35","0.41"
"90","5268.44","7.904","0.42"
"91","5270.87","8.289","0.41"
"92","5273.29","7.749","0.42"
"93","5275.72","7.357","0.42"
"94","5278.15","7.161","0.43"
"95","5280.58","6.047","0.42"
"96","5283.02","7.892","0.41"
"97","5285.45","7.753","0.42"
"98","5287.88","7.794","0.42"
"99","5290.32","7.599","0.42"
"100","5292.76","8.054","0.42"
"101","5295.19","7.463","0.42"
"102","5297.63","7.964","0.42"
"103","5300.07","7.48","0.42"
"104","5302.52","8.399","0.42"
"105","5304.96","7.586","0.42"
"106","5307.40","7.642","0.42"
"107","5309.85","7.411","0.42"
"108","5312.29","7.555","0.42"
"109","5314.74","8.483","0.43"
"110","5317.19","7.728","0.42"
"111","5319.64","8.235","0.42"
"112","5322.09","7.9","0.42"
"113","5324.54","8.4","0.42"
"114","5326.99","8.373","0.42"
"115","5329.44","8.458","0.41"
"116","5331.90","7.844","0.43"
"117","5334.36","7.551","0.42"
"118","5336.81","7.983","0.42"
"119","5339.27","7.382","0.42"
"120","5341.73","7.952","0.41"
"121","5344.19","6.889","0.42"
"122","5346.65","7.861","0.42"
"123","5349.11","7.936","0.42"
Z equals 0.126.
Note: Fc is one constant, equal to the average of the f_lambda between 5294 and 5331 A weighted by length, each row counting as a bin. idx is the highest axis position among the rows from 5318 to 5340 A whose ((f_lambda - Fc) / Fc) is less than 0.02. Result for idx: 5339.27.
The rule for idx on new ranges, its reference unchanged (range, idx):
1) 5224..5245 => 5244.23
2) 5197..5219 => 5217.73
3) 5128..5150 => 5148.51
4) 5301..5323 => 5322.09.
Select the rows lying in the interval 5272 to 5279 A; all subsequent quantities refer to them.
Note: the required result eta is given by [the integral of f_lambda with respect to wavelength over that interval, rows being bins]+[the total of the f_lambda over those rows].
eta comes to 74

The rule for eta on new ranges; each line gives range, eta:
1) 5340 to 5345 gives 52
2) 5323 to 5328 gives 59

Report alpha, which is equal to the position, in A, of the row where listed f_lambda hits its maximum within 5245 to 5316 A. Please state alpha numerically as 5314.74 A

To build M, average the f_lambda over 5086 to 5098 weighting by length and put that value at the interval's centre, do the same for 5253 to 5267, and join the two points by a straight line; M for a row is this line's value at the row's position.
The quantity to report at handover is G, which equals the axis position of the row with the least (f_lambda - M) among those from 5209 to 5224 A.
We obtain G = 5215.33 A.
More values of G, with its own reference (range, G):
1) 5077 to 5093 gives 5084.89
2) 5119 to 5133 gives 5129.58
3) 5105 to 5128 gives 5120.14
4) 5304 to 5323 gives 5309.85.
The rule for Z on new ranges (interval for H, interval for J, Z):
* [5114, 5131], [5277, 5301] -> 0.117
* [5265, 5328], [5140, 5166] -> 0.129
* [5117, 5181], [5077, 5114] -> 0.133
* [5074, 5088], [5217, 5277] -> 0.104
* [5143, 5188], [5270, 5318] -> 0.142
